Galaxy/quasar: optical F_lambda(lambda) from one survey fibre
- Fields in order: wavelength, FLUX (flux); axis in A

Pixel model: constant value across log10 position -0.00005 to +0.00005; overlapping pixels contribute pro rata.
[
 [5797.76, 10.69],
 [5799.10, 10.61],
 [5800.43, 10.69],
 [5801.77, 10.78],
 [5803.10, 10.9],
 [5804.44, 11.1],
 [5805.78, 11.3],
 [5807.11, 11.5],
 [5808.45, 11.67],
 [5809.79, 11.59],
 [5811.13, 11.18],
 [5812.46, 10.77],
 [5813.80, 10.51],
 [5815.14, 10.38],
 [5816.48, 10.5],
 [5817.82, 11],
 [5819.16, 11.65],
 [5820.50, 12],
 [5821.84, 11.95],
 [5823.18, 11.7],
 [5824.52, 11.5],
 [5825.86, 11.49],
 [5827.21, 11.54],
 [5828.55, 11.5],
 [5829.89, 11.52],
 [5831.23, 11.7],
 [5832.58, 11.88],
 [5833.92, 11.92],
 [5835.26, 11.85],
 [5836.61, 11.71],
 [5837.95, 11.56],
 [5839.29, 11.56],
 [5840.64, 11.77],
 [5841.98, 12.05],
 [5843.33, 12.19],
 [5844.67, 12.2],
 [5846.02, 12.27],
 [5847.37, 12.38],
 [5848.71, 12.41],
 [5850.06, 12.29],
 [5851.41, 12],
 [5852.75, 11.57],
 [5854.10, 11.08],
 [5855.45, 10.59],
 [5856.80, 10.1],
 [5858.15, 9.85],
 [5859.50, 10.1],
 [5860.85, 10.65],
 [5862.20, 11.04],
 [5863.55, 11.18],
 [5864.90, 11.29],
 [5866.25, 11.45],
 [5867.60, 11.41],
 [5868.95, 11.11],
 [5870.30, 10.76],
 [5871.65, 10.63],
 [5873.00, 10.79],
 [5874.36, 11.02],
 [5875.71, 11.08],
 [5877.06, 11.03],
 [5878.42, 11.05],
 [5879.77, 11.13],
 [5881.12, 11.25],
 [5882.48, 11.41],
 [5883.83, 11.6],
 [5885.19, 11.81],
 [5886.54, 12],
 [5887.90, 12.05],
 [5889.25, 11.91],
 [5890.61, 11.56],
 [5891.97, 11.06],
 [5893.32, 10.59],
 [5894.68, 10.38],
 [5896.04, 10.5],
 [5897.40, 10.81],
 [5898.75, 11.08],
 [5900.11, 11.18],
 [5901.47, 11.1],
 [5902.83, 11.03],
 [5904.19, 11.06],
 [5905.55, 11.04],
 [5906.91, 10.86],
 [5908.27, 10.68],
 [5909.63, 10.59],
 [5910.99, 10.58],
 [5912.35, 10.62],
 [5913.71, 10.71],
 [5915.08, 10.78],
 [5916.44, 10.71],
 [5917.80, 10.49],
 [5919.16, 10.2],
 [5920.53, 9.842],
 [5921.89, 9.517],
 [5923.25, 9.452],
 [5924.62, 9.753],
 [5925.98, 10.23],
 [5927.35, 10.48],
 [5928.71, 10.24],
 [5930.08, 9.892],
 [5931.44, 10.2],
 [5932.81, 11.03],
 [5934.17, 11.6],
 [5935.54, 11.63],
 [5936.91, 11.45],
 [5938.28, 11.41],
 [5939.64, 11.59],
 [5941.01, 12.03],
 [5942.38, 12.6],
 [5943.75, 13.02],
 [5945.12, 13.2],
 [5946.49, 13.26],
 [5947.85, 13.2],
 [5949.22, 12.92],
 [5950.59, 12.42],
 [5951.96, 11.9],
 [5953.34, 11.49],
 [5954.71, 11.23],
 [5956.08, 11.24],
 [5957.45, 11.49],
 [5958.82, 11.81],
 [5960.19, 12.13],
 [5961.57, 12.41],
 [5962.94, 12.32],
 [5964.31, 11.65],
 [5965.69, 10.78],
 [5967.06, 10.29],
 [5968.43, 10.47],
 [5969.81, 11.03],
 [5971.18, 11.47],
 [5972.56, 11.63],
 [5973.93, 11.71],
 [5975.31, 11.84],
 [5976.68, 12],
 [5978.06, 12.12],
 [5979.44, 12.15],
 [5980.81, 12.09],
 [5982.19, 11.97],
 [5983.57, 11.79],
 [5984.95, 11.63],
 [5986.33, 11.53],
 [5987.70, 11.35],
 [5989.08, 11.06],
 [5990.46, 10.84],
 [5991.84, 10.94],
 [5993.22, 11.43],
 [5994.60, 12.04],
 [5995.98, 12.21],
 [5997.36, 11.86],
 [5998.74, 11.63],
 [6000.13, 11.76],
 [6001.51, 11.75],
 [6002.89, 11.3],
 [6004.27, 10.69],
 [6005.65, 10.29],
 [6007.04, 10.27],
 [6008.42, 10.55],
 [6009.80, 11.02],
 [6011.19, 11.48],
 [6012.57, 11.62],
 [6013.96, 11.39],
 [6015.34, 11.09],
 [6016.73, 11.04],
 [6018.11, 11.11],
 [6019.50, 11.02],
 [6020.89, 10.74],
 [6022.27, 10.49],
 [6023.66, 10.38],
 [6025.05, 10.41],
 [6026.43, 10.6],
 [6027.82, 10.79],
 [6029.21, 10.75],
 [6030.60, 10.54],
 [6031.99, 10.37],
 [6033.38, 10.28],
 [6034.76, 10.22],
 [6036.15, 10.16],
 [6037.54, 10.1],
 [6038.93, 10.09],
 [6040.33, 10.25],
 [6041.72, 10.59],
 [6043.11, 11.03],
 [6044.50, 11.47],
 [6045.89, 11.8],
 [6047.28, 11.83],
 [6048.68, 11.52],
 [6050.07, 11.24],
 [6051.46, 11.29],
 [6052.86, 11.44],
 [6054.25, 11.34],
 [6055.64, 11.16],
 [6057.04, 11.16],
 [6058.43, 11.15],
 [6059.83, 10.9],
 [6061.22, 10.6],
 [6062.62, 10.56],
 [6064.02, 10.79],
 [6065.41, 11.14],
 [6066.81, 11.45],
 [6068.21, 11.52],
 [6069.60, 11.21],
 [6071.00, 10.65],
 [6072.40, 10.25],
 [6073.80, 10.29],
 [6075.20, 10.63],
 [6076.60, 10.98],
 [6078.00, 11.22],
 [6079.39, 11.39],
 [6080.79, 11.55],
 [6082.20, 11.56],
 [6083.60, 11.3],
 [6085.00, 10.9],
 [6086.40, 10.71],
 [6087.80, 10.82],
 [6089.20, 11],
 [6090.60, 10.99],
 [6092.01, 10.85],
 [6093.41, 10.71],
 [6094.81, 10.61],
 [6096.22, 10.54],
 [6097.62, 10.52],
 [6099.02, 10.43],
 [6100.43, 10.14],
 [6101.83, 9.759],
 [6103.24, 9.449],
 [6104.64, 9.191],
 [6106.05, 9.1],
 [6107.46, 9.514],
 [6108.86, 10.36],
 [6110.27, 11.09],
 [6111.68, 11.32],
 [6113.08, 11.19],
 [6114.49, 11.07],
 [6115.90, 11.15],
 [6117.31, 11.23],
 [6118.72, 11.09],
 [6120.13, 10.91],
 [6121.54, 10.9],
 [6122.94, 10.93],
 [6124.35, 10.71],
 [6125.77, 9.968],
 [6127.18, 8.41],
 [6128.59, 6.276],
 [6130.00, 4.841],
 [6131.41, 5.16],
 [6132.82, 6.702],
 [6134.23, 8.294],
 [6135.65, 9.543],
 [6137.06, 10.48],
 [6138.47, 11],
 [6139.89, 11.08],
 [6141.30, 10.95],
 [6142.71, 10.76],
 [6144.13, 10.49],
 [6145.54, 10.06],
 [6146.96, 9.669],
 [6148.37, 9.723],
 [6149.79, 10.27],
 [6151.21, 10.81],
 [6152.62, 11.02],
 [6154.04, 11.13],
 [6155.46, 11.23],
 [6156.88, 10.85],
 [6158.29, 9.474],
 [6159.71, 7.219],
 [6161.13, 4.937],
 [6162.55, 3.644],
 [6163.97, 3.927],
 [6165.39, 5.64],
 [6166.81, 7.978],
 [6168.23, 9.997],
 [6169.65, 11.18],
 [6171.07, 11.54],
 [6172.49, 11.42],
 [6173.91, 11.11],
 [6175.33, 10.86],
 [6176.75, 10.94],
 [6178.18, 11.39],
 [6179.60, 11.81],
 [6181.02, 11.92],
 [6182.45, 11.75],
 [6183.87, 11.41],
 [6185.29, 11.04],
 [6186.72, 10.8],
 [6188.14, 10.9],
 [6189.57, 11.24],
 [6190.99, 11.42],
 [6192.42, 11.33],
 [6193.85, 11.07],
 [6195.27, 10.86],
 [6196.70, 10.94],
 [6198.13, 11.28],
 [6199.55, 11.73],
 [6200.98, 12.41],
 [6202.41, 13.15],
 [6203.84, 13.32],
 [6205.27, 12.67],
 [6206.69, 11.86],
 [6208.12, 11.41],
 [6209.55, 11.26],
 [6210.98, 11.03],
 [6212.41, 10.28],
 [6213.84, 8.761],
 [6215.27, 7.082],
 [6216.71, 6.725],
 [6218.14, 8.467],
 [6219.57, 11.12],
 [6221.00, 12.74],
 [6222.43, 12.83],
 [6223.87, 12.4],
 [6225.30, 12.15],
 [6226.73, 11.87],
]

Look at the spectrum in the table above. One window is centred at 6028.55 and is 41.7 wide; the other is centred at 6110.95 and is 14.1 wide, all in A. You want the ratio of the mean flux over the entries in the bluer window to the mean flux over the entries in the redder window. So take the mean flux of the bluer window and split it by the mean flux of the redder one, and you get 1.03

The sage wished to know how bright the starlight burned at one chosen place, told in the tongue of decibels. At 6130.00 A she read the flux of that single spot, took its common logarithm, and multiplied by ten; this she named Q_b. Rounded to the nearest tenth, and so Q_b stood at 6.8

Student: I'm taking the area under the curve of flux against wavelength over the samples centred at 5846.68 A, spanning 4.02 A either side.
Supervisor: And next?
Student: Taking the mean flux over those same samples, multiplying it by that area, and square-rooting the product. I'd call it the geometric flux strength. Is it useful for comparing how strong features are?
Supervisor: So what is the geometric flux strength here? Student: 34.9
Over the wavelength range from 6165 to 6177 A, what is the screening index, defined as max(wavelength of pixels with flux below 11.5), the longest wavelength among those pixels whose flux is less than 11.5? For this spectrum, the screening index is 6176.75 A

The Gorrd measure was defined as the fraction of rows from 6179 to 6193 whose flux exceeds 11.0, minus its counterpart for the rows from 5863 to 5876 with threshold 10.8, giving 0.10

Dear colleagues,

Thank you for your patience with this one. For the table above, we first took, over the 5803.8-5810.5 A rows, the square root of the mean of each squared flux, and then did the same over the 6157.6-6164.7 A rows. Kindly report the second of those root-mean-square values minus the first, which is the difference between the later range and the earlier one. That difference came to -5.2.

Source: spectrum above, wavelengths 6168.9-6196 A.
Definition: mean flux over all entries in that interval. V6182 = 11.3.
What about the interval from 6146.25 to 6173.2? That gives 9.0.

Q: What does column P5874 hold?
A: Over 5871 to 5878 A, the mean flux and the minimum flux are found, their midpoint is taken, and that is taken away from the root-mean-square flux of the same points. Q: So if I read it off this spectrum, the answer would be 0.14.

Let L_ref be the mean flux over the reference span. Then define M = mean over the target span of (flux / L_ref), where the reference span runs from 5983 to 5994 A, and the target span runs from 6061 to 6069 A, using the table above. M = 0.97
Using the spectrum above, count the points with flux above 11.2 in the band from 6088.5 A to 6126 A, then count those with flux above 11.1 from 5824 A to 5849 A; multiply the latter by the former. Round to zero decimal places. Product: 38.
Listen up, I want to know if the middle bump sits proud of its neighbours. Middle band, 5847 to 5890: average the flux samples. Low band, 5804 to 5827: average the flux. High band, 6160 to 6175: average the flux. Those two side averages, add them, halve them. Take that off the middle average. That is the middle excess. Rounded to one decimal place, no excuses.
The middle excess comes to 1.5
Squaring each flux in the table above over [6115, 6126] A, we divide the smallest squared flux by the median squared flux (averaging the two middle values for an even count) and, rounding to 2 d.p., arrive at 0.83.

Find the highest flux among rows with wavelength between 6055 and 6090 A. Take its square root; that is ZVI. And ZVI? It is 3.40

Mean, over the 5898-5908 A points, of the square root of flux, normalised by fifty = 0.0665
